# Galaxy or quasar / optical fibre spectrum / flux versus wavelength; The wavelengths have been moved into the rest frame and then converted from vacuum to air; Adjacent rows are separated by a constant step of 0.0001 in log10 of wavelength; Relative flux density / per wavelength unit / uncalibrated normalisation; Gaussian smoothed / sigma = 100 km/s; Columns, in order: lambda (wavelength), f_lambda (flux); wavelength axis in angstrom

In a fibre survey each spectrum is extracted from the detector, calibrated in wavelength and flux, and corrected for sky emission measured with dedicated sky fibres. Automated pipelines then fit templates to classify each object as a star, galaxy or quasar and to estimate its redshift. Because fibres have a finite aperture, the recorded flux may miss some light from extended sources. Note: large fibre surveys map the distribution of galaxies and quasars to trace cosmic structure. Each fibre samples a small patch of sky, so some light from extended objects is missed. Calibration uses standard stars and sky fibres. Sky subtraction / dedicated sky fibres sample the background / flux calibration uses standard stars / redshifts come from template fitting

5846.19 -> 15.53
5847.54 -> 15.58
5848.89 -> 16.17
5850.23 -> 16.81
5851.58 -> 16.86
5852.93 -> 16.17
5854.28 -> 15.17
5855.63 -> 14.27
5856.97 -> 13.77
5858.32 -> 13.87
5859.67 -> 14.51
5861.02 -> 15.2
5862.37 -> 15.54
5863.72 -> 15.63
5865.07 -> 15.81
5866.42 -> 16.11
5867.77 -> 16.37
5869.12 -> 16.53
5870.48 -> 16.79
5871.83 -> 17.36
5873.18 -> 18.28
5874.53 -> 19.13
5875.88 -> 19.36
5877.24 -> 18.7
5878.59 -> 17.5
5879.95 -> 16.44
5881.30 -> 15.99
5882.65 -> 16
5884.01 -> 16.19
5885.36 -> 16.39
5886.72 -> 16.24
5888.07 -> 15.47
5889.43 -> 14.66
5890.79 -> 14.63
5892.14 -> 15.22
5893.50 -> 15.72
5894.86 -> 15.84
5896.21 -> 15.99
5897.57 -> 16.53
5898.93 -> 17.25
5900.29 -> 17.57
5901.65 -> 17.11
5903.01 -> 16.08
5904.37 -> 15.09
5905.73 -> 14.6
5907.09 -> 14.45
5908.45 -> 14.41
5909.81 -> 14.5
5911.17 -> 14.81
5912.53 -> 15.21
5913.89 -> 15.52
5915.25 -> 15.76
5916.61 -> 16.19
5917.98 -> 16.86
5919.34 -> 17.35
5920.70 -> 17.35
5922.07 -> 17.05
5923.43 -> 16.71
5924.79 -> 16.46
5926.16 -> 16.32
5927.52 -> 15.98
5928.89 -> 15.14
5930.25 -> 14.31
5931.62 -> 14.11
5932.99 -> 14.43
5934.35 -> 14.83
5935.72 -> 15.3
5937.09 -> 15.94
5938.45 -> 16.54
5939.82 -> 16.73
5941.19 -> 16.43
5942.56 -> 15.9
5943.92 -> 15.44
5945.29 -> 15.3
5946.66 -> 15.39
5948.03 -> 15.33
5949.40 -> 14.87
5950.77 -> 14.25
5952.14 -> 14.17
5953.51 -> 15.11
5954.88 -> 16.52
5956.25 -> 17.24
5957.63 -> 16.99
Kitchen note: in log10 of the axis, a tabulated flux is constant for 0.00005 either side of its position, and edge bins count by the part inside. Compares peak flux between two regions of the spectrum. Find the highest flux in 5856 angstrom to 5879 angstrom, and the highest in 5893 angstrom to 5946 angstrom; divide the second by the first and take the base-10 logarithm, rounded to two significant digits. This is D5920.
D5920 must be -0.042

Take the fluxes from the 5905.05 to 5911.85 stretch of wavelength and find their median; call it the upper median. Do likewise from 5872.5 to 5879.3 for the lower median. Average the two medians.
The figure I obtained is 16.6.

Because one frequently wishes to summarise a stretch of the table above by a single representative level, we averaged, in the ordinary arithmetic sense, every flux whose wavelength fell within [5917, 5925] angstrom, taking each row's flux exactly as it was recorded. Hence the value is 17.0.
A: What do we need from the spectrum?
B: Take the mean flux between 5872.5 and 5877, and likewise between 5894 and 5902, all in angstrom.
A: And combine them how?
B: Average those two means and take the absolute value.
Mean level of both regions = 17.8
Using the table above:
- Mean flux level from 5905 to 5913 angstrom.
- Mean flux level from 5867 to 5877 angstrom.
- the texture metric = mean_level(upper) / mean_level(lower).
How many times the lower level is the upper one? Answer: 0.83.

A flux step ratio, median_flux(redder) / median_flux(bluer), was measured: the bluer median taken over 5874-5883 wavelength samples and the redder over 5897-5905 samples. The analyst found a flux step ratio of 0.96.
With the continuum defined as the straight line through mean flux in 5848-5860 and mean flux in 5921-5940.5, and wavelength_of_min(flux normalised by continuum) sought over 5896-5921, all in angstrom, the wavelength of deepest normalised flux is 5908.45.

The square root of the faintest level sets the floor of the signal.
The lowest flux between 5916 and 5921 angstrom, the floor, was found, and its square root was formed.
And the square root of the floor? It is 4.02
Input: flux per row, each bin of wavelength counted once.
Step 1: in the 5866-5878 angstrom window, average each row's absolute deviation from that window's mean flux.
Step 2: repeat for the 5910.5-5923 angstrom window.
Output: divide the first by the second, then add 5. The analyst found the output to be 6.4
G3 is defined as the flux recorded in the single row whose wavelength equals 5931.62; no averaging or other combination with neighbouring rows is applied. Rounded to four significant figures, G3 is 14.11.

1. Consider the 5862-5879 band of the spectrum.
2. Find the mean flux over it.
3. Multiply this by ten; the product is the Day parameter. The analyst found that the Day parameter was 172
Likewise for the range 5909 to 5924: 161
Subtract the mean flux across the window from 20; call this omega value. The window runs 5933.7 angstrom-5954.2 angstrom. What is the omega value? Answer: 4.6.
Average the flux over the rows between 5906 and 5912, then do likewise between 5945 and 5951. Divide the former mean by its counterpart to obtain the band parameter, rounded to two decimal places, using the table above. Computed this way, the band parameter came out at 0.97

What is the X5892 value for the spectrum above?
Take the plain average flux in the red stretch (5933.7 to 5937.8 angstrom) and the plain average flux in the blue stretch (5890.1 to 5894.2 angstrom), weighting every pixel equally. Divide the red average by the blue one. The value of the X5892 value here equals 1.01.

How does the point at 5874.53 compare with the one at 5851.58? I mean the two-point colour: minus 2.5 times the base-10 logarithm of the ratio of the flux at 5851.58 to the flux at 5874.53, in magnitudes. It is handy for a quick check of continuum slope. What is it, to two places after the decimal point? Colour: 0.14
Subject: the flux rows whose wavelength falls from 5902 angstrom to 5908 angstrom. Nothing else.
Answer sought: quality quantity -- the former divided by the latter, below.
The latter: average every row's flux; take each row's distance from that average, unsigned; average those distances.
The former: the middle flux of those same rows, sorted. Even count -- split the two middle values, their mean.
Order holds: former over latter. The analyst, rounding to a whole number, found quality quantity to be 28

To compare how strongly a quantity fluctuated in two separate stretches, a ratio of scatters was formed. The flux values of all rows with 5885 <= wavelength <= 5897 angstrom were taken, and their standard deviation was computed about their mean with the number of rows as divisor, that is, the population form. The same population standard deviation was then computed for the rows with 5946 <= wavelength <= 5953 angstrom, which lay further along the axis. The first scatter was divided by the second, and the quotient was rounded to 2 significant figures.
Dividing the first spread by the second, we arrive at 1.2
